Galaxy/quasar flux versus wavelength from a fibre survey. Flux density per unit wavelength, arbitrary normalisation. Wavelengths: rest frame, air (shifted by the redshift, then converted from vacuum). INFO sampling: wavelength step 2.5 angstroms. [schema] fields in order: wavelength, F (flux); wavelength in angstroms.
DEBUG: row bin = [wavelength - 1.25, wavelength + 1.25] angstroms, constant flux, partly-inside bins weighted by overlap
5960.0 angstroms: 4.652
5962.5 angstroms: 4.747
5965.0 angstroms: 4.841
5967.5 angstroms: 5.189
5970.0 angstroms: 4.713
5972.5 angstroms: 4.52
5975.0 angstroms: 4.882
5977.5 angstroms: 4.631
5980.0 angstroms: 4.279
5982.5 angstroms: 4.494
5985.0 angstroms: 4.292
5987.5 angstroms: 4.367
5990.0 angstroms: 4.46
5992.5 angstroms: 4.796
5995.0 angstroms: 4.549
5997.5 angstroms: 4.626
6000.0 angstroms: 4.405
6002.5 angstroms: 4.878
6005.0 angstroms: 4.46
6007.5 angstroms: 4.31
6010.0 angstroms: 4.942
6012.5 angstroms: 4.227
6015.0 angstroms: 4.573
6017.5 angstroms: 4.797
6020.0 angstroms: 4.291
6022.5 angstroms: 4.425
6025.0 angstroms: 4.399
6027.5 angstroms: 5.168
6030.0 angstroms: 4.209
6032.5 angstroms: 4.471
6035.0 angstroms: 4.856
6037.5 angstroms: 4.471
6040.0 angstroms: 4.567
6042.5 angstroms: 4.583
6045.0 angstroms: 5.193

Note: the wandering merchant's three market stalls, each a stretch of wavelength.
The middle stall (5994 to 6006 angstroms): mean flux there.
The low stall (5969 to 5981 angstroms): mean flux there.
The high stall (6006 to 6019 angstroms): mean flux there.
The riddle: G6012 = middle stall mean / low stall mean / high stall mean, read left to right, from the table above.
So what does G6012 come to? 0.218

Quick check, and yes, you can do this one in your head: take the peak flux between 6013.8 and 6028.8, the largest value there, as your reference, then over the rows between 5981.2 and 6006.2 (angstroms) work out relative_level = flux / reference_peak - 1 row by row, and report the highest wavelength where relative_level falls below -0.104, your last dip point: 6005.0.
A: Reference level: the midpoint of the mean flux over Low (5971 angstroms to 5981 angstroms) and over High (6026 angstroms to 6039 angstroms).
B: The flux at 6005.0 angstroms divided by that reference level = 0.97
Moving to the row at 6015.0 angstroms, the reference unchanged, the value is 0.99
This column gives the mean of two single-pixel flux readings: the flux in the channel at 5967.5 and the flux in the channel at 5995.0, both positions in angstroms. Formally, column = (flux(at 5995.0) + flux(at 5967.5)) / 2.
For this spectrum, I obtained 4.87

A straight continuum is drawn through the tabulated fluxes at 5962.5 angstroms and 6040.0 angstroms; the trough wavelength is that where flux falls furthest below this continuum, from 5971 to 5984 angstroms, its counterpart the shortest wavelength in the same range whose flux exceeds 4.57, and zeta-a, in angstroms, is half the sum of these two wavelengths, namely 5977.5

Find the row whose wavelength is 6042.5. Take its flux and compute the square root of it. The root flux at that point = 2.14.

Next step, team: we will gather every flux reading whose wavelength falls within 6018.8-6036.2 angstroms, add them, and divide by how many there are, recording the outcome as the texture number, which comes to 4.55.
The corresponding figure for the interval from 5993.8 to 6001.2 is 4.53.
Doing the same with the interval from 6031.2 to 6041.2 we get 4.59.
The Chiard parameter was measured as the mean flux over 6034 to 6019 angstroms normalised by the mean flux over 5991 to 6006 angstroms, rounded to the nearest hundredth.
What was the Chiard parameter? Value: 0.97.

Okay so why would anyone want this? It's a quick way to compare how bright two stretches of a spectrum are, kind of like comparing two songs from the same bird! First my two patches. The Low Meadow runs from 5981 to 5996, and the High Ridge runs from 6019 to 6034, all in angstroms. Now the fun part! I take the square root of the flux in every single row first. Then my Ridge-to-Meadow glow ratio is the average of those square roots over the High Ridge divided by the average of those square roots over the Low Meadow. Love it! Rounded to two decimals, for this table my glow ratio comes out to 1.00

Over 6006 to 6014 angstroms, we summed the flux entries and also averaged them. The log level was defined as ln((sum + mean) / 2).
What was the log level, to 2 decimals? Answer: 2.20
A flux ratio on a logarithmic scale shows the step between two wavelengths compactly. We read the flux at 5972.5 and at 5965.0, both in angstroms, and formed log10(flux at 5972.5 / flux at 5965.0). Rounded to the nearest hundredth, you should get -0.03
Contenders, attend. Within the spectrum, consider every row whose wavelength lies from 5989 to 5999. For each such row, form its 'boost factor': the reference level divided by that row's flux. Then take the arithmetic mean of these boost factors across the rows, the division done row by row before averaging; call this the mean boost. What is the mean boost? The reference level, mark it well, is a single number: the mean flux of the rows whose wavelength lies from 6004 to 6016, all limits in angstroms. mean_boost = 0.98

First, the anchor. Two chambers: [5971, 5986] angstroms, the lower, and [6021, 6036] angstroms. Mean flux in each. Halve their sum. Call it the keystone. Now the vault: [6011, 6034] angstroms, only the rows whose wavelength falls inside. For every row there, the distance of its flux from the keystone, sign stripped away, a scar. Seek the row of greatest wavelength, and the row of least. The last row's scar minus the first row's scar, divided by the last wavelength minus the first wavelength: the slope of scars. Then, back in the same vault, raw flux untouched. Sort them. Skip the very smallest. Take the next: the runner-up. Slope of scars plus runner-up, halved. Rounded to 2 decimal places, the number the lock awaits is 2.11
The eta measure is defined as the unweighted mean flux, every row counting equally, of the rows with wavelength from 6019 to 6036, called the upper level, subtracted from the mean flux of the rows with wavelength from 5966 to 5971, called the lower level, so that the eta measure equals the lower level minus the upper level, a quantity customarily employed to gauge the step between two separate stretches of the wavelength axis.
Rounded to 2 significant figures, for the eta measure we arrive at 0.41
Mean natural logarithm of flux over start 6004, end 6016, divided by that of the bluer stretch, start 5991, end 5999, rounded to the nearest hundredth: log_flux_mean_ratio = 0.98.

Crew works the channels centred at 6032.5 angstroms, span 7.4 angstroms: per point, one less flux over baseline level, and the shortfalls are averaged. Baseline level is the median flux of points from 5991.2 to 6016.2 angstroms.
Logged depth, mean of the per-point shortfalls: 0.011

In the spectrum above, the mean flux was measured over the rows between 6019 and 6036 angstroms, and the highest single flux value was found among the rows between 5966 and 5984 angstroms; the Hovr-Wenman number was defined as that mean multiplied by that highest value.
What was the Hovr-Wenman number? 23.6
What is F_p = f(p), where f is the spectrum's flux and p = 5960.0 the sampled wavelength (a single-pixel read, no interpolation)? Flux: 4.652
